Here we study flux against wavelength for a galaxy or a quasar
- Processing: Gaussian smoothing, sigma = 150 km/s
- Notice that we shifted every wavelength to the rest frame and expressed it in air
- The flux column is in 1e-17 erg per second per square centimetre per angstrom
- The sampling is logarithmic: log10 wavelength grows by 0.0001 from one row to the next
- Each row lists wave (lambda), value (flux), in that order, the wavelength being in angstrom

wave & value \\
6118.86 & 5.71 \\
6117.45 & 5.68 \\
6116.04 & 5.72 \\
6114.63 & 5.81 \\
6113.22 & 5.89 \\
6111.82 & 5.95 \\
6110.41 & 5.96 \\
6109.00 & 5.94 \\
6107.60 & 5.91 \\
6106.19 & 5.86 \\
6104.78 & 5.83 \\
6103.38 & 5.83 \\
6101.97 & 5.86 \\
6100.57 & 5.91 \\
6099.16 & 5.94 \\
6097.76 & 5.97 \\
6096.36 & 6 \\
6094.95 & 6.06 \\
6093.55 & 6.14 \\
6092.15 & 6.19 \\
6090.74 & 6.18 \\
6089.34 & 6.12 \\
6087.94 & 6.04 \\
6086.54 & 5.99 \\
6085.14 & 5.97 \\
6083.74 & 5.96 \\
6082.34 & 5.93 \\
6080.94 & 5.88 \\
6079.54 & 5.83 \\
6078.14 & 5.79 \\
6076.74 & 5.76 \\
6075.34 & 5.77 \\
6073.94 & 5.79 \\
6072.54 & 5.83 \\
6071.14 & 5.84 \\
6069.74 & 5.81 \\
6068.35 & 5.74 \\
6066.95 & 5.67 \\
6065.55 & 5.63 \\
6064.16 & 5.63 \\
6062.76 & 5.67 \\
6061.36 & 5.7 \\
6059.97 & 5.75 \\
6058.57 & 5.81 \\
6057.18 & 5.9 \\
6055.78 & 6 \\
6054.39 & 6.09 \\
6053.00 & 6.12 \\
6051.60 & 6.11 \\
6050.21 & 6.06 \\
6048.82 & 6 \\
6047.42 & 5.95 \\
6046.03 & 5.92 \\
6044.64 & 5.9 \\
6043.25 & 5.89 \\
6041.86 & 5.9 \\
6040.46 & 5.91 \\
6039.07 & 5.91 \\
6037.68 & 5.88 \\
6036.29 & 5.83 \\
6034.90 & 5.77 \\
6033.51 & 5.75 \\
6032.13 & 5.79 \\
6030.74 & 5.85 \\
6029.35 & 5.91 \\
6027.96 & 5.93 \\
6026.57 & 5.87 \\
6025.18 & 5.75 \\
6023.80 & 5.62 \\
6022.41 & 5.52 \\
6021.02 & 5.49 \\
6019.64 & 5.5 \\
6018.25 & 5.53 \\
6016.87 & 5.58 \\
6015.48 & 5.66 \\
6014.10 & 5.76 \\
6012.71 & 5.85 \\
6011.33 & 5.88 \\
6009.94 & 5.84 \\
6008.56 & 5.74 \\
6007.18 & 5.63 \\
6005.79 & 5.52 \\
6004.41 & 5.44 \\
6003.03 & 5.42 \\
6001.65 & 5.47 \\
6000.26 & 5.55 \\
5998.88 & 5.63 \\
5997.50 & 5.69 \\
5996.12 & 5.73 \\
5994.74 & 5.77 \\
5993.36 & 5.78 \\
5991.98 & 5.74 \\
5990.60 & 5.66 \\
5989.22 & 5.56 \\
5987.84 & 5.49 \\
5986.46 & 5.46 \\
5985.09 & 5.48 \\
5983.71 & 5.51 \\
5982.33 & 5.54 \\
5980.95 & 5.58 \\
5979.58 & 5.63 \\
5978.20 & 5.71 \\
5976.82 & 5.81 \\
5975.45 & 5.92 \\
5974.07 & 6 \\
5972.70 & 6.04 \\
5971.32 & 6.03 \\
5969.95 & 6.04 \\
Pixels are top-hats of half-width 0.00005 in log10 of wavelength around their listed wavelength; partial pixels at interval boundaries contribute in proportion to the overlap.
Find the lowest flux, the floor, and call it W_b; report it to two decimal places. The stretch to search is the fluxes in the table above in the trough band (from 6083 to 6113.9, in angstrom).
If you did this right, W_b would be 5.83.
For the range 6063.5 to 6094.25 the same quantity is 5.63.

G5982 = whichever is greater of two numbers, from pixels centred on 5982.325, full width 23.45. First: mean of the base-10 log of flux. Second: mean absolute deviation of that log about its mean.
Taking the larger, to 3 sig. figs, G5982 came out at 0.756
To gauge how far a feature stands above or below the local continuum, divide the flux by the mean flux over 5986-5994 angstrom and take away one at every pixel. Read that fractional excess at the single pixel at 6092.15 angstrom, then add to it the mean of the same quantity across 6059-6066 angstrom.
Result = 0.11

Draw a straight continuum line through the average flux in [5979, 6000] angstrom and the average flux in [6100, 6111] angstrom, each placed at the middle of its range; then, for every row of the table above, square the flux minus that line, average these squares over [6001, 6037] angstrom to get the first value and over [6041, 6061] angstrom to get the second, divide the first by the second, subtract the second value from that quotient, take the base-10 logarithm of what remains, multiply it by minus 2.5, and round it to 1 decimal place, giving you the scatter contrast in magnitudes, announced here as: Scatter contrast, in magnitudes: 1.0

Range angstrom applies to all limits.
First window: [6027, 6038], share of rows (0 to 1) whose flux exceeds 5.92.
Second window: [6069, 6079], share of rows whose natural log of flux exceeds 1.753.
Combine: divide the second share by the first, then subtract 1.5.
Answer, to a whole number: 4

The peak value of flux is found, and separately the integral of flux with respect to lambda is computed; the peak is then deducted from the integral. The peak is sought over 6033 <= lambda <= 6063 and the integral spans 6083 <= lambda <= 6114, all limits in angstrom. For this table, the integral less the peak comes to 179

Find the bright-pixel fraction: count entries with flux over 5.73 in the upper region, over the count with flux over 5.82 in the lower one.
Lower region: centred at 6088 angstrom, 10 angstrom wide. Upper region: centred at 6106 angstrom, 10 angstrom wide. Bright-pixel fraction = 1.0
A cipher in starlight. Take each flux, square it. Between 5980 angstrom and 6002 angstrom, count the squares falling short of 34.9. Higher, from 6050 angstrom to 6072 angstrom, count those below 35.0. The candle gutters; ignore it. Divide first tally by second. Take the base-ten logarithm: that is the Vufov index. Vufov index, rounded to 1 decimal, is 0.2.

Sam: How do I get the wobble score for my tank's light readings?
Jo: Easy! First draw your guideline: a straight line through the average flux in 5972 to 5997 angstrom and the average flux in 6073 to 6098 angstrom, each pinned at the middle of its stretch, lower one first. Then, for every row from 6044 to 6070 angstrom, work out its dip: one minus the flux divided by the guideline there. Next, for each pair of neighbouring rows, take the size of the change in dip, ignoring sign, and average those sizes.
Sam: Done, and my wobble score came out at 0.0084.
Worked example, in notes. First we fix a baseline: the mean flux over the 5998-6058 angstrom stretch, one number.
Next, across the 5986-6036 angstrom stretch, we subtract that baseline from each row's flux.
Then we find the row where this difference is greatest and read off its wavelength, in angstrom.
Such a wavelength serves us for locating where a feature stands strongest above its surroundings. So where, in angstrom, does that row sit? 6027.96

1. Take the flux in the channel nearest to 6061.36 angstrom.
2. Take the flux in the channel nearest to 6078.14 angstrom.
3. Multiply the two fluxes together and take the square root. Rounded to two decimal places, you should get 5.74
